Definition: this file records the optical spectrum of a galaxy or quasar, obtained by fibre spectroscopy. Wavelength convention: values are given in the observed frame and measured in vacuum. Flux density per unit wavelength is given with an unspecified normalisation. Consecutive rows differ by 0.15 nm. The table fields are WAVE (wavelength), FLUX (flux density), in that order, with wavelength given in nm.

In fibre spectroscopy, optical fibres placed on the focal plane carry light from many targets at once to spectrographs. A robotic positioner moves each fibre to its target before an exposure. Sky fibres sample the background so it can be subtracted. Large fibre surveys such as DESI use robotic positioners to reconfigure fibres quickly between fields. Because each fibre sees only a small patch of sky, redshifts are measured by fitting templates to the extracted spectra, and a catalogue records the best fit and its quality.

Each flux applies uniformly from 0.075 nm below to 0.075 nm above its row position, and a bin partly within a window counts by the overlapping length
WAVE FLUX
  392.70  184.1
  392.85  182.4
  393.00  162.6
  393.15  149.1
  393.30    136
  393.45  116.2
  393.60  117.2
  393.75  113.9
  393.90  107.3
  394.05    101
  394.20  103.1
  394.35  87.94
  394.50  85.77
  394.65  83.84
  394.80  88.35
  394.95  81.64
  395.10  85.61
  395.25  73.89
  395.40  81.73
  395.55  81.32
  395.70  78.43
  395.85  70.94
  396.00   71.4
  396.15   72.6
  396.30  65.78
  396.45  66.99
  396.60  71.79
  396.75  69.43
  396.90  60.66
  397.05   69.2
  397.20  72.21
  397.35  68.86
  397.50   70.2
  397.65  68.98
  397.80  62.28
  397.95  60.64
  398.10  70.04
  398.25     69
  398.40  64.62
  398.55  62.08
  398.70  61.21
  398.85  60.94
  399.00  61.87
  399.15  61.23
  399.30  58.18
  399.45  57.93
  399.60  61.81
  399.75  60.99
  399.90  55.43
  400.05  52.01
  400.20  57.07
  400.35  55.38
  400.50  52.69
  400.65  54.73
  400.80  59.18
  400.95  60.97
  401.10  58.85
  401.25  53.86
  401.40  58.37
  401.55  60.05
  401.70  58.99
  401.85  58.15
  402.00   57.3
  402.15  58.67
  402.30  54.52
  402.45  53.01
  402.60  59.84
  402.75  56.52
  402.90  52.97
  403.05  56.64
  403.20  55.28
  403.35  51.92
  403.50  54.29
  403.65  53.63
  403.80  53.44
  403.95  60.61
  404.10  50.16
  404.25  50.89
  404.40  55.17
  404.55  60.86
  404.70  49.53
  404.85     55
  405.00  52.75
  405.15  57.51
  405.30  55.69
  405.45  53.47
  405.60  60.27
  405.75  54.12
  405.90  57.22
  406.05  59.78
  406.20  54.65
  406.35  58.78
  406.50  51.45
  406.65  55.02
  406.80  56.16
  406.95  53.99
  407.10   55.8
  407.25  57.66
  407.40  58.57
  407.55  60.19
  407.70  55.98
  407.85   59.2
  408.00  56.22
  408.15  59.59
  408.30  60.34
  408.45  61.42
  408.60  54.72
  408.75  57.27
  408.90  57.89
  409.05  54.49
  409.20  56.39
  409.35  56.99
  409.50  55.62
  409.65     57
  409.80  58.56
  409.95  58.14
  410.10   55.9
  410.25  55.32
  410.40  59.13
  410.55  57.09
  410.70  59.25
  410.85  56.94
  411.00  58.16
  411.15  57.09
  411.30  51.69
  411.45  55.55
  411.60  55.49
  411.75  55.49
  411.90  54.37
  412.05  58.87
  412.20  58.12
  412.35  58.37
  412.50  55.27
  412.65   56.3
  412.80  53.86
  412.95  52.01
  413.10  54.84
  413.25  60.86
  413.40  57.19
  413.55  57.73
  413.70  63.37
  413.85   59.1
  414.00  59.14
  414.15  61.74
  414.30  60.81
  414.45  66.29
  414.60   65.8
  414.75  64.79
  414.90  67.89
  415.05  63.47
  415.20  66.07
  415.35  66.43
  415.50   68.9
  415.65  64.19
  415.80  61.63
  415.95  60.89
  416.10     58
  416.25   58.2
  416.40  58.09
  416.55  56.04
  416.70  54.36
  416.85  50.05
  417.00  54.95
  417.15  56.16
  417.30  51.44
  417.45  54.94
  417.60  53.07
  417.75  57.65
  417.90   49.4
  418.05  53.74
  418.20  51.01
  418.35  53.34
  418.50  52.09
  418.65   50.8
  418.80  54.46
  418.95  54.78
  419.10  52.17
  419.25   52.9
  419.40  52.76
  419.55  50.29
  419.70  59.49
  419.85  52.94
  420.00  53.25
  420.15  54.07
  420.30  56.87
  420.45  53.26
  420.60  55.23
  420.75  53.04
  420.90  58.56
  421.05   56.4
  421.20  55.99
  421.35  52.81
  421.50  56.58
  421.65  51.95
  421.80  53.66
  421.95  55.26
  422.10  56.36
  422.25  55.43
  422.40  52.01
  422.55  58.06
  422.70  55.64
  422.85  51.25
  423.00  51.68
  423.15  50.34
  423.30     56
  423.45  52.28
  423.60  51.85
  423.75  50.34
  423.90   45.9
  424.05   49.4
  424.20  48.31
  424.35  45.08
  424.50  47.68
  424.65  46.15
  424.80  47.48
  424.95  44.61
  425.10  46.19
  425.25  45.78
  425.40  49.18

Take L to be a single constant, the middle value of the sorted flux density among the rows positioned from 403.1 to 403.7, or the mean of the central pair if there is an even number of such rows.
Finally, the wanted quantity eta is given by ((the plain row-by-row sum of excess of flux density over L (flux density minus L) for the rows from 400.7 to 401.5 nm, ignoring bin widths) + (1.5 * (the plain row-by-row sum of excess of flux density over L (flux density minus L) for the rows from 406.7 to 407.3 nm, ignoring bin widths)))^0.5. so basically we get 5.8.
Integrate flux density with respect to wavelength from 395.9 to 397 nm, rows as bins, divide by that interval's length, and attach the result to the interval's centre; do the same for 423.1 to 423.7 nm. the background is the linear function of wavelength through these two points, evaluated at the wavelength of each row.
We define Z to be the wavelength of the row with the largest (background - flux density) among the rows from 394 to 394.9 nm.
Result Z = 394.65 nm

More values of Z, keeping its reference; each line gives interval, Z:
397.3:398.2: 397.95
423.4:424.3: 423.90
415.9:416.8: 416.70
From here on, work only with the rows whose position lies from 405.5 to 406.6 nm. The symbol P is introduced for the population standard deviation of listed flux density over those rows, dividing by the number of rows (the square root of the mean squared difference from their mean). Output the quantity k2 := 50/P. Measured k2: 16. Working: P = 3.1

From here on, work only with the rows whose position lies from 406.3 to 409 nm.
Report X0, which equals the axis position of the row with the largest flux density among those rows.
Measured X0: 408.45 nm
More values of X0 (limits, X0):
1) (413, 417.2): 415.50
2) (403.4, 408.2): 404.55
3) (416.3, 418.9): 416.40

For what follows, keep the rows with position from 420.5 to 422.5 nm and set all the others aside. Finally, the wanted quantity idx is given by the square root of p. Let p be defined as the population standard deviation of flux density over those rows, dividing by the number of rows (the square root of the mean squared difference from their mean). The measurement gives 1.39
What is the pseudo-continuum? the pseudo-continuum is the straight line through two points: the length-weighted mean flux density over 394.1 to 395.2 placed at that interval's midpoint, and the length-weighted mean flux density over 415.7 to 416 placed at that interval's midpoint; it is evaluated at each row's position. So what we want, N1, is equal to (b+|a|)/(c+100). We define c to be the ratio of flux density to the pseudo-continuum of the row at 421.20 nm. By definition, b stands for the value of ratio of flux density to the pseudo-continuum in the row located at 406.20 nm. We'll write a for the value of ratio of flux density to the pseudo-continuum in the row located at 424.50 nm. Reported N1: 0.0167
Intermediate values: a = 0.94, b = 0.74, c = 1.02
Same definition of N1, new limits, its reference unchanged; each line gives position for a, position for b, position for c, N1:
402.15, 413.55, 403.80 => 0.0163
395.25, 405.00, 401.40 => 0.0154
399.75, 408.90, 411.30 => 0.0156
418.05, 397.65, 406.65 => 0.0172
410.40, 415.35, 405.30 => 0.0192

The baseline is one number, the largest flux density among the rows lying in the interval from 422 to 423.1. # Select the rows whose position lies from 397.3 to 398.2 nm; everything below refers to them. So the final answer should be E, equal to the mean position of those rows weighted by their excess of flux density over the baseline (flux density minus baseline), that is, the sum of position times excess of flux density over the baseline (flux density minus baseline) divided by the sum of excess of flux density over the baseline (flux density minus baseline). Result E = 397.68 nm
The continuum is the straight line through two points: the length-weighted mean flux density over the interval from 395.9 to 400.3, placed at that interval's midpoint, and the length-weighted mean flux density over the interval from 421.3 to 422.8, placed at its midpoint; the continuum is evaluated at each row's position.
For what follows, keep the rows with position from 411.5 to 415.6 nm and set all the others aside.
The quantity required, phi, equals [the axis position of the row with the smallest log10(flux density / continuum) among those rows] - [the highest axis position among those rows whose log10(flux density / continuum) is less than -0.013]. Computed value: -0.15 nm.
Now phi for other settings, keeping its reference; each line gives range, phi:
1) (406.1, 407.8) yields -1.20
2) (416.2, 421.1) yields -2.85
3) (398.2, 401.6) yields -1.50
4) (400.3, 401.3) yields -0.75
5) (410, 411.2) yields -0.90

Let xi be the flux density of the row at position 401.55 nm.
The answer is 60.05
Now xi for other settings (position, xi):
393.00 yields 162.6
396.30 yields 65.78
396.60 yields 71.79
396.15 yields 72.6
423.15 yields 50.34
